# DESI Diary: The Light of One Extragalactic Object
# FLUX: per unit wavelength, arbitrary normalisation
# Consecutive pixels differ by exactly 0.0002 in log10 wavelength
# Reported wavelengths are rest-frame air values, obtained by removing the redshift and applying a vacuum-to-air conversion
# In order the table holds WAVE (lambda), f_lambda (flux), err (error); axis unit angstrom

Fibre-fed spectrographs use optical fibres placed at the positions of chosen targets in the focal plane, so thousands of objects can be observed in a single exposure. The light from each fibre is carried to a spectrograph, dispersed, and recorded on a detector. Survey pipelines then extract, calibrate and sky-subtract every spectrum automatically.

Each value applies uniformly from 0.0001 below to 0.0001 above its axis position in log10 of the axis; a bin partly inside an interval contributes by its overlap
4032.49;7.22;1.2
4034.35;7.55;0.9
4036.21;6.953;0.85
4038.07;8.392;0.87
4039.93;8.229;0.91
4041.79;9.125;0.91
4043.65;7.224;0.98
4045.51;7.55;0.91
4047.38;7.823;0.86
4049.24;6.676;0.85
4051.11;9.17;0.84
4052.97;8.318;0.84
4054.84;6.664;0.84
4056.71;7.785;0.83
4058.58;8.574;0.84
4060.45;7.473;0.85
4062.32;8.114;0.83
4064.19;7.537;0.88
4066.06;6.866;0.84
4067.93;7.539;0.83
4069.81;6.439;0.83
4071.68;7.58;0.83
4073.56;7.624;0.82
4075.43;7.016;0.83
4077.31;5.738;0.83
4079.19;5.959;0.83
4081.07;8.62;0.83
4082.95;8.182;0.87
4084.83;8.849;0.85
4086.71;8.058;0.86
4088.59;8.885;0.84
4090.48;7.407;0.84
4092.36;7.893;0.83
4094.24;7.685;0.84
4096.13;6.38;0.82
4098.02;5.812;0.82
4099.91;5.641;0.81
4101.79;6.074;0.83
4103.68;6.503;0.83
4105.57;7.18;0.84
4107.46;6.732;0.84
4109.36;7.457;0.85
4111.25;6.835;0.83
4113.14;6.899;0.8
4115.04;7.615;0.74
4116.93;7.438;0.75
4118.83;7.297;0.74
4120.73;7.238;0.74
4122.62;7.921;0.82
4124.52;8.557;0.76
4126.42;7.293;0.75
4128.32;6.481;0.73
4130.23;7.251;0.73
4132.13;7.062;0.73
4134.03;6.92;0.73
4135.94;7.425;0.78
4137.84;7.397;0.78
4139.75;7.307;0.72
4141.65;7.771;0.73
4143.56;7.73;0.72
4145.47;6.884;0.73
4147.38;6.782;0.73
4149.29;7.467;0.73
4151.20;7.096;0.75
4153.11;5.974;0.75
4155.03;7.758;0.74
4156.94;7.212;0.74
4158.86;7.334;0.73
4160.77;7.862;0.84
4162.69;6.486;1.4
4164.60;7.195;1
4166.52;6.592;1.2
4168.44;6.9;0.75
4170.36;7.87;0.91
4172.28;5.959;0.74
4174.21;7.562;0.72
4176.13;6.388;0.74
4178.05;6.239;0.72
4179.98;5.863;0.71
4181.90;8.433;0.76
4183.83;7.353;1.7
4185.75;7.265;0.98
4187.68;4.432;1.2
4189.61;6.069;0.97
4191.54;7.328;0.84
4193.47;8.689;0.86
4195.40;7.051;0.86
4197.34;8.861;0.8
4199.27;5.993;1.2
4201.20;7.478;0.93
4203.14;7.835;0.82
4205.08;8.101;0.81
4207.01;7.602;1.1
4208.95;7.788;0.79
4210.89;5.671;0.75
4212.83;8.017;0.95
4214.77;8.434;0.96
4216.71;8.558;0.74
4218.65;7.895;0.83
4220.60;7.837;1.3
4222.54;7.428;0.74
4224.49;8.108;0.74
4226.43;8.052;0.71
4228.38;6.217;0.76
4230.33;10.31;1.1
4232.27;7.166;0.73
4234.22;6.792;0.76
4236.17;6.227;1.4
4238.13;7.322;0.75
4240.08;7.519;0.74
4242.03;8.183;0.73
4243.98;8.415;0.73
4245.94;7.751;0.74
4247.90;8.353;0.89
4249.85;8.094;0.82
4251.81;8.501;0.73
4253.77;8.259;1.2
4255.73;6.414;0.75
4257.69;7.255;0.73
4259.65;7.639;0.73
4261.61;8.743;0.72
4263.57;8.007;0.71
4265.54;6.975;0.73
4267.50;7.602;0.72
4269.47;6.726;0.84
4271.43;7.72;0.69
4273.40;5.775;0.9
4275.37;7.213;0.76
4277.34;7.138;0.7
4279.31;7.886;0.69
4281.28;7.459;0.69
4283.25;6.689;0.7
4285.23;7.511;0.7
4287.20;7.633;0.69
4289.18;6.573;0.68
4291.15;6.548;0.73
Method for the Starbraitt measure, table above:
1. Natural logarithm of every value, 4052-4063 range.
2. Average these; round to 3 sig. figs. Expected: 2.05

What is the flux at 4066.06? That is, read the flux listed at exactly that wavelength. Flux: 6.866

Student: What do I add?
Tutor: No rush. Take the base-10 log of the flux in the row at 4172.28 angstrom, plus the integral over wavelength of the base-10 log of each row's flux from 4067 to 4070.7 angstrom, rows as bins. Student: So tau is 3.9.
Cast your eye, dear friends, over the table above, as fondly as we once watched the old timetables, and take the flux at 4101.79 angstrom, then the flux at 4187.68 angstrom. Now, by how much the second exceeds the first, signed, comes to -1.64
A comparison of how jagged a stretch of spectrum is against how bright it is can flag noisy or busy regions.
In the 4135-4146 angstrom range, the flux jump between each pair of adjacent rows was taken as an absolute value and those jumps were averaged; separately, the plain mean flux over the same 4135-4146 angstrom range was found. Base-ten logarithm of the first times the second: 0.34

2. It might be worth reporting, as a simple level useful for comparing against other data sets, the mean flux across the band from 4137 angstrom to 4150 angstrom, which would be 7.3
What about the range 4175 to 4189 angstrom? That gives 6.6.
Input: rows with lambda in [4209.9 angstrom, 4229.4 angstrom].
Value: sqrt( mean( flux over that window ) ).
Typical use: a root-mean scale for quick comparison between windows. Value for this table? 2.76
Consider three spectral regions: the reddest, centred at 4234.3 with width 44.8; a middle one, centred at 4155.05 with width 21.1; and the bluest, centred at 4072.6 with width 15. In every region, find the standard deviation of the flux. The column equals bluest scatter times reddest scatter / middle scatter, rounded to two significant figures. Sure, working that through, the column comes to 1.2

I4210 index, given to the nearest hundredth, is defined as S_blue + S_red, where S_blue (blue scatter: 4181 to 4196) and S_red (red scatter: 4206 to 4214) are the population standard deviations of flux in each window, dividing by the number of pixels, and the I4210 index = 2.19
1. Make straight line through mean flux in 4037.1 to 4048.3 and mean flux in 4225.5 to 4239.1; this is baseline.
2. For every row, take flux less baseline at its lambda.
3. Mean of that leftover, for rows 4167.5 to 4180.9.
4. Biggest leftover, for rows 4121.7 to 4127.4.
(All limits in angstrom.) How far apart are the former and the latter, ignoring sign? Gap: 1.7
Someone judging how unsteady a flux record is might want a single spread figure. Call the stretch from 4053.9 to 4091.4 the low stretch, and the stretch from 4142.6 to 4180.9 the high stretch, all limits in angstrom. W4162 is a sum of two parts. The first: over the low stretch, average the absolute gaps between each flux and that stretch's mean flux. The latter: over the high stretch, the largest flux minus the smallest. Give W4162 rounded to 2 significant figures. 2.7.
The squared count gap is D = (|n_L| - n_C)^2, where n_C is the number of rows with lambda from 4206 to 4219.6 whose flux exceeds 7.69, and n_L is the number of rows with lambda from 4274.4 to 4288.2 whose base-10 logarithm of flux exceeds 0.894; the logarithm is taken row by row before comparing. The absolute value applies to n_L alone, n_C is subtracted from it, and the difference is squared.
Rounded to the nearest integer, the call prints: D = 16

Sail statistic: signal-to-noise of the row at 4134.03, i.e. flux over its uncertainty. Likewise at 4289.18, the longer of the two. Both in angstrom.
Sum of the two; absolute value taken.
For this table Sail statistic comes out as 19.1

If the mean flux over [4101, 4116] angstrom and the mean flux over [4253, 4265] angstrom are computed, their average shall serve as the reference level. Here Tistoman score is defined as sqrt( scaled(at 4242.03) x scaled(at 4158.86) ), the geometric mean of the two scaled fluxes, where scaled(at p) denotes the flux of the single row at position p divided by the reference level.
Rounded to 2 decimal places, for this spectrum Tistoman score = 1.06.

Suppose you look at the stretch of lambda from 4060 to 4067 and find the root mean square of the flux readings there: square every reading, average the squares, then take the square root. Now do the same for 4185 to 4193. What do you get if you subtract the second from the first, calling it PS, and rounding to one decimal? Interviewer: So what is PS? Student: 1.1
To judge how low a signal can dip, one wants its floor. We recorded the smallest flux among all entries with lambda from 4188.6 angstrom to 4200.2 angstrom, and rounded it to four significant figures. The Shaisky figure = 5.993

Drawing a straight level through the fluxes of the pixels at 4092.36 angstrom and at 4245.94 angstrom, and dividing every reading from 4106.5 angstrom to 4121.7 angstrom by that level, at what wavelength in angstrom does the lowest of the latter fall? 4107.46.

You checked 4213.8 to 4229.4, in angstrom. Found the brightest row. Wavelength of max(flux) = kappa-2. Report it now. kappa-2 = 4216.71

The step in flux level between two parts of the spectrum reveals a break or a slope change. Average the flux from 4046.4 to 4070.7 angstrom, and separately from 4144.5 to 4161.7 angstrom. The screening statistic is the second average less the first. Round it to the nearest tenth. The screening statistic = -0.5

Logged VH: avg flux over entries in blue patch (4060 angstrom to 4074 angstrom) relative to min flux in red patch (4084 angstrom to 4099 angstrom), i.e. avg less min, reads 1.6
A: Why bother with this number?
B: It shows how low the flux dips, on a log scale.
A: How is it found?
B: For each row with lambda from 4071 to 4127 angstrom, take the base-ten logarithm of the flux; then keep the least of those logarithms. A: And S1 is 0.75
